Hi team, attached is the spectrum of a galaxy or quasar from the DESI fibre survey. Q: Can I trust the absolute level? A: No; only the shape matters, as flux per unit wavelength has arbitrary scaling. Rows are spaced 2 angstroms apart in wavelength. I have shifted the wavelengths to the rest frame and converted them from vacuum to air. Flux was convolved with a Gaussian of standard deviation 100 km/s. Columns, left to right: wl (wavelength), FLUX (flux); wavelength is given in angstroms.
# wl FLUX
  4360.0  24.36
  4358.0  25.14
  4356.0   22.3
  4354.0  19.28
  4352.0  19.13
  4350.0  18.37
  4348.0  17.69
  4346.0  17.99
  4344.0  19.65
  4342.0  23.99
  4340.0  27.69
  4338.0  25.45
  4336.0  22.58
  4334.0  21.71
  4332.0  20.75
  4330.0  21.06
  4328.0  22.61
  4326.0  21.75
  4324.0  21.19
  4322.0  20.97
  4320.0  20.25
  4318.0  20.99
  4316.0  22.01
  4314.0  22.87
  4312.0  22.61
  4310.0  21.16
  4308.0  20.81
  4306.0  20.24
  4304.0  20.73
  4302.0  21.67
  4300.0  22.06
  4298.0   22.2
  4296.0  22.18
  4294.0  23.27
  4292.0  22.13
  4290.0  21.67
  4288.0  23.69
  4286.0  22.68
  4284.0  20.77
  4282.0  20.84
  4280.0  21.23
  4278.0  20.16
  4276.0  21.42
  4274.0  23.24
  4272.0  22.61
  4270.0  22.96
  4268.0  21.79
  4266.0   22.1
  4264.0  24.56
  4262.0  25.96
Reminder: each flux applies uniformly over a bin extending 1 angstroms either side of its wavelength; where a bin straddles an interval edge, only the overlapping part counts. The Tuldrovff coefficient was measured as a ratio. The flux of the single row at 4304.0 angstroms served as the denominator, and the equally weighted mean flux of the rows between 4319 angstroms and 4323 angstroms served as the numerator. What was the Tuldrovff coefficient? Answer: 0.99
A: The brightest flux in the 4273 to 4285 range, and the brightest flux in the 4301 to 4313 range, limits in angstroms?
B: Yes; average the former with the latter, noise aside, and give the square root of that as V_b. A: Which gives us 4.79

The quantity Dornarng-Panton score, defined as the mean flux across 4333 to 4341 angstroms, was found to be 24.4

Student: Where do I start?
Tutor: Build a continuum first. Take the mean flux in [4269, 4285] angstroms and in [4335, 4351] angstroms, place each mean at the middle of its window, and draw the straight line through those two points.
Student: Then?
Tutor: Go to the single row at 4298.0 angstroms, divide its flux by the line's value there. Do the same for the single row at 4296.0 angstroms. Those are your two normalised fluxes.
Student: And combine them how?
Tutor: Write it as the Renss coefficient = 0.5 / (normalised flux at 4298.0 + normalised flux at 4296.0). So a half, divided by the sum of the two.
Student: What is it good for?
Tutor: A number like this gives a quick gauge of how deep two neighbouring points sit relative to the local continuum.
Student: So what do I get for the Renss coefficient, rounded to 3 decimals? 0.244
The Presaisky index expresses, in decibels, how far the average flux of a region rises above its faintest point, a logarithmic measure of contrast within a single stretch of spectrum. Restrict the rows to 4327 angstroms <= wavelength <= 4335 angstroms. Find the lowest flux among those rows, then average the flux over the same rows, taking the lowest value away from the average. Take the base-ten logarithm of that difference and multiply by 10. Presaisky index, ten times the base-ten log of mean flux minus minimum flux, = -1.1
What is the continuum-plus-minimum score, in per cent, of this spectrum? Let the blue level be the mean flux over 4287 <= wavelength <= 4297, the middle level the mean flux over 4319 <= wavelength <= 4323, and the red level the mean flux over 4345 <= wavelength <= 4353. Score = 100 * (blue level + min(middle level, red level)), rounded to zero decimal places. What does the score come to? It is 4088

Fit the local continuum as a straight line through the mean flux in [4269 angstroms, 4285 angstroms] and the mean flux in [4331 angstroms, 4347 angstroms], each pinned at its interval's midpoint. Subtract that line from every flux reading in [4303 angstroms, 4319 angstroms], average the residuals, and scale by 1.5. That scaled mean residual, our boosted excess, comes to -1.0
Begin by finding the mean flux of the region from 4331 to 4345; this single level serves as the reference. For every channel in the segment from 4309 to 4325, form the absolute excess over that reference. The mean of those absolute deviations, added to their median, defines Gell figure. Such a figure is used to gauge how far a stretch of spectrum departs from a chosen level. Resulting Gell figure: 3.6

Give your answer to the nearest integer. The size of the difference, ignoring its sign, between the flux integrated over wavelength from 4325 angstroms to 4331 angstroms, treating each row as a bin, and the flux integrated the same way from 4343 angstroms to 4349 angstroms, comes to 20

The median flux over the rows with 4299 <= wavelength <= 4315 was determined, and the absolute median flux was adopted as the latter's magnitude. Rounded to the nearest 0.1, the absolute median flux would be 21.4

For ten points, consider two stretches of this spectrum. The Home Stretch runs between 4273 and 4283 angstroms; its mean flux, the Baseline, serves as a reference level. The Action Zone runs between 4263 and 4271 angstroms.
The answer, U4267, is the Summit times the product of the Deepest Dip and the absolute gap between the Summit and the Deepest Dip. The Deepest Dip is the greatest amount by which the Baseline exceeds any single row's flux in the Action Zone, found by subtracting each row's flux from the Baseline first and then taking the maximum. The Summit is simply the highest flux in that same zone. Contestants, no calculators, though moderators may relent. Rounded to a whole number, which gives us -253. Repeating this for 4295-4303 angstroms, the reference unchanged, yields -146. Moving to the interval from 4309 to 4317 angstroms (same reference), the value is 113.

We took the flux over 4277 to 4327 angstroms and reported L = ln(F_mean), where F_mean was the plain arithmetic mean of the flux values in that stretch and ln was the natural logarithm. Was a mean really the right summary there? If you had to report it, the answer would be 3.07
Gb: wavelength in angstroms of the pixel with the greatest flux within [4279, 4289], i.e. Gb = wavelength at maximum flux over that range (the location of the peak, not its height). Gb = 4288.0 angstroms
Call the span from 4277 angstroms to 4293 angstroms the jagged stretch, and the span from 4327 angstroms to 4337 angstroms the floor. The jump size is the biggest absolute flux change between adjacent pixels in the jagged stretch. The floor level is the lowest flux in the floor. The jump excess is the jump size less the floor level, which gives -18.7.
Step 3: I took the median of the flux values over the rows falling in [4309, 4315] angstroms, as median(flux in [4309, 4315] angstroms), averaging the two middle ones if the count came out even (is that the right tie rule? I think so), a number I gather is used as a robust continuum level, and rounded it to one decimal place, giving 22.6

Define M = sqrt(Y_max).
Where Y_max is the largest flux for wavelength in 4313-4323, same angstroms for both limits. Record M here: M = 4.78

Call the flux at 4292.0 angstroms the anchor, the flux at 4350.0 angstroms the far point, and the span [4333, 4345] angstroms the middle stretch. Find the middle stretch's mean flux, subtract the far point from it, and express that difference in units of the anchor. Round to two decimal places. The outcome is 0.23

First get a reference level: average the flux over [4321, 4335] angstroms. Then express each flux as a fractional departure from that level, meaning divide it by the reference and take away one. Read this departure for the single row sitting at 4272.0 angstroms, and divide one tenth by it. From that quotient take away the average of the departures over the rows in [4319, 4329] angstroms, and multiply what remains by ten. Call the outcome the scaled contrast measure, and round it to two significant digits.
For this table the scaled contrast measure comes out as 18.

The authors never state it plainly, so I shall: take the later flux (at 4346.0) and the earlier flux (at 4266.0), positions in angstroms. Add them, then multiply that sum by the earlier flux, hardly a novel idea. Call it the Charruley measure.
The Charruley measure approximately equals 886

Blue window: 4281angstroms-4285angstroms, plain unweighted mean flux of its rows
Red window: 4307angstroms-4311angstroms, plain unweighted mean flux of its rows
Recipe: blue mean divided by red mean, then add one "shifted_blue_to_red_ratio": 1.99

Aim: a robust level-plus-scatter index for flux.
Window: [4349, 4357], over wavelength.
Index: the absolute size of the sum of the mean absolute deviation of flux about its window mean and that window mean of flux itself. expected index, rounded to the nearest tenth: 21.0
